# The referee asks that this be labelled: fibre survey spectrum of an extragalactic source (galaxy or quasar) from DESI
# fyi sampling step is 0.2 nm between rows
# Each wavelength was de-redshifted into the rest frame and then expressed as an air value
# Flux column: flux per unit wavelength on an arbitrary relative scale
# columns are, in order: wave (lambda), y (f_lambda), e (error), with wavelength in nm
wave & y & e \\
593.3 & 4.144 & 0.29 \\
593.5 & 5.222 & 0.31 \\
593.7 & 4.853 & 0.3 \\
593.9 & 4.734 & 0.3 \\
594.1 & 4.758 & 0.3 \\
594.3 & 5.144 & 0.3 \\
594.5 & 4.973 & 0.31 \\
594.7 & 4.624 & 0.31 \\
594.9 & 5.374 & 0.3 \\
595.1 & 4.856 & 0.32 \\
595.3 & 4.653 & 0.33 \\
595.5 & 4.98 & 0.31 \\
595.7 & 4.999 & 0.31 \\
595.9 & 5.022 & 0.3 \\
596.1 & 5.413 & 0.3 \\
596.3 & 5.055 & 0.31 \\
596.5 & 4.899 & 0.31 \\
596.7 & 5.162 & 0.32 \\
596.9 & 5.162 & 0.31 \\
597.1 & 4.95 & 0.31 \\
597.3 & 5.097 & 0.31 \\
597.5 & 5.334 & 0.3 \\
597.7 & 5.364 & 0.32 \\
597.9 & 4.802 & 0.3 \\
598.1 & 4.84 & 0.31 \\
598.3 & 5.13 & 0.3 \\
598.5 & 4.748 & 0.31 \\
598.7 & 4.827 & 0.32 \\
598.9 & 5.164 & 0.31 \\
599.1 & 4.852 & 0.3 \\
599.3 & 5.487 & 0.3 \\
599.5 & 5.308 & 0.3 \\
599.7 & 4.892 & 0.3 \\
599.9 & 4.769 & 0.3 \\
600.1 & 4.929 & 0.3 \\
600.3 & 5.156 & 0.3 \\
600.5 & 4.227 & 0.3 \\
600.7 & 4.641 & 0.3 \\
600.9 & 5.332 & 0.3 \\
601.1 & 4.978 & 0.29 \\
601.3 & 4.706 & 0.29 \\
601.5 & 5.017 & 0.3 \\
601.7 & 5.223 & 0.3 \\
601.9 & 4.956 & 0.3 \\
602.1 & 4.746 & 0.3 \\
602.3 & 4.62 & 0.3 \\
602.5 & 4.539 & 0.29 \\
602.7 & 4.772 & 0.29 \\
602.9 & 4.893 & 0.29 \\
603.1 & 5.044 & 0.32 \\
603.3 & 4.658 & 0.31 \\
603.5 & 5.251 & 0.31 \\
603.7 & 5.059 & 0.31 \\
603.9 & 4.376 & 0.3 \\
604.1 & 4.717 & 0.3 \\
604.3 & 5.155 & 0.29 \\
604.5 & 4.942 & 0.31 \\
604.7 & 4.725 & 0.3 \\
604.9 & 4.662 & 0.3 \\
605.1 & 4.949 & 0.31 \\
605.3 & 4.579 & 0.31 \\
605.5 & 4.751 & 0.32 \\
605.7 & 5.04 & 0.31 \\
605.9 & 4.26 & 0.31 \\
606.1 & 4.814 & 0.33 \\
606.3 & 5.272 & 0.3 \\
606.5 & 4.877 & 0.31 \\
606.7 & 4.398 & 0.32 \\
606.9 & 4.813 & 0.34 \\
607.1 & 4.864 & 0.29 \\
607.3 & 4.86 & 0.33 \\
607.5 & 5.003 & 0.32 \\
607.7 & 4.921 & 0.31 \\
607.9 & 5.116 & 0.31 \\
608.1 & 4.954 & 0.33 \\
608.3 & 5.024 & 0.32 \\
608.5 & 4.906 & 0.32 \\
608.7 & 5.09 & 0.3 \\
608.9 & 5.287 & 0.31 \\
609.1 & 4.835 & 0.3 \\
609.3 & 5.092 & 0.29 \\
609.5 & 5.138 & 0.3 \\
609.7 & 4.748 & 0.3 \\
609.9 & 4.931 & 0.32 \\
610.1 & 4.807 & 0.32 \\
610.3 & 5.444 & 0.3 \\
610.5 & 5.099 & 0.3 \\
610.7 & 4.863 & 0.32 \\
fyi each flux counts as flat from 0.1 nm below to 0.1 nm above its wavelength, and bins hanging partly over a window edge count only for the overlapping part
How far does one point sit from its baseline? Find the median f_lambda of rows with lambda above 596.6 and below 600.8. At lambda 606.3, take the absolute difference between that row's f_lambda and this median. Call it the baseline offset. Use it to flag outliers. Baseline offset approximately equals 0.32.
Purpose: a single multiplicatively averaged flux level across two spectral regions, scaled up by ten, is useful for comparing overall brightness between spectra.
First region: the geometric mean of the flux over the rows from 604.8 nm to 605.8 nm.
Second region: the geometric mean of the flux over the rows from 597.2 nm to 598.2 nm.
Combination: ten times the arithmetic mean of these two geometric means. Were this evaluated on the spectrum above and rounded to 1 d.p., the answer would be 49.4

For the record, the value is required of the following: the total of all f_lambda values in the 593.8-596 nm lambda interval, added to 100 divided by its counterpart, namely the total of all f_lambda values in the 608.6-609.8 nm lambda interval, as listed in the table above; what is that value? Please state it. 57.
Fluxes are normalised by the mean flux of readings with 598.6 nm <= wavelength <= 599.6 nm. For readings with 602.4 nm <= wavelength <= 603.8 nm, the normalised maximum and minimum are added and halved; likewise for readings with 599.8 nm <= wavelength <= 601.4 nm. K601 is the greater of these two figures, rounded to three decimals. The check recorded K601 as 0.955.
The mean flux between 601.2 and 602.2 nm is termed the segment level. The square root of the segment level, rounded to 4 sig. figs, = 2.220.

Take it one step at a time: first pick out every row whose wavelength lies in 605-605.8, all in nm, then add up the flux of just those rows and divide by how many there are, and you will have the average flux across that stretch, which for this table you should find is 4.83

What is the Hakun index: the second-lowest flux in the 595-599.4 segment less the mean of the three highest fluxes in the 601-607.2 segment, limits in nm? -0.50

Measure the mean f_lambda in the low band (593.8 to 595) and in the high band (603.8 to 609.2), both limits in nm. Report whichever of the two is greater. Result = 4.93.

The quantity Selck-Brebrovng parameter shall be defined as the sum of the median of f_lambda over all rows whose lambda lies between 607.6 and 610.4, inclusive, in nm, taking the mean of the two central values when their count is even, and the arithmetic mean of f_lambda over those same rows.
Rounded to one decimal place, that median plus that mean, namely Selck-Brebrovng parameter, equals 10.0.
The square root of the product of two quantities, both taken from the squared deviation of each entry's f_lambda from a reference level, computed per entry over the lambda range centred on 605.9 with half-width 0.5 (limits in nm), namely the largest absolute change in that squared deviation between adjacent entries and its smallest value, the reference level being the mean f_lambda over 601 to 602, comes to 0.046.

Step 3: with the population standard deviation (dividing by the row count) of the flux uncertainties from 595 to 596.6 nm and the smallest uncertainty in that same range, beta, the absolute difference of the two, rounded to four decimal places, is 0.2907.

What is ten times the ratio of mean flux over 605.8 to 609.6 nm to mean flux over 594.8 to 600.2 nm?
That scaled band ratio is 9.8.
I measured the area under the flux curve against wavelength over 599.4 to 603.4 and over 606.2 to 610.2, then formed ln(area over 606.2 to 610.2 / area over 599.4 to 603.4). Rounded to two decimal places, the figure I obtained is 0.02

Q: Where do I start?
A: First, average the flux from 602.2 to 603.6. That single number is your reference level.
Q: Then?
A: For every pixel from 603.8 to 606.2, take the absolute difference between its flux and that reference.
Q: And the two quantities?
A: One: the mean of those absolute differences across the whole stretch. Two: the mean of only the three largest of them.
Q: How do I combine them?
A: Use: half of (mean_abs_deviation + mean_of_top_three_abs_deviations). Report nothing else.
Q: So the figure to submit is 0.33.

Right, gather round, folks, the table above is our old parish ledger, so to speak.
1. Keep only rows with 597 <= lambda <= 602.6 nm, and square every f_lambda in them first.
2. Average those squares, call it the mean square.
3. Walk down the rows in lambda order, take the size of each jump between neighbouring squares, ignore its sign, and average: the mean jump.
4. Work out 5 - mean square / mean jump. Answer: -3.4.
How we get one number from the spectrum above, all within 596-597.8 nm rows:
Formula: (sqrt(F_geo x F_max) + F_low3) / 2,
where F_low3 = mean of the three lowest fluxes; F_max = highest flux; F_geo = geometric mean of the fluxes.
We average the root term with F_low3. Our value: 5.13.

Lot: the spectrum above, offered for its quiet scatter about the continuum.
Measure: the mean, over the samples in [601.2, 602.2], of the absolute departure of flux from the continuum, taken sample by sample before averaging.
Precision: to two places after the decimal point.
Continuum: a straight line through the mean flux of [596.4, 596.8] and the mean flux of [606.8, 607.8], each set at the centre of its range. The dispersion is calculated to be 0.16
